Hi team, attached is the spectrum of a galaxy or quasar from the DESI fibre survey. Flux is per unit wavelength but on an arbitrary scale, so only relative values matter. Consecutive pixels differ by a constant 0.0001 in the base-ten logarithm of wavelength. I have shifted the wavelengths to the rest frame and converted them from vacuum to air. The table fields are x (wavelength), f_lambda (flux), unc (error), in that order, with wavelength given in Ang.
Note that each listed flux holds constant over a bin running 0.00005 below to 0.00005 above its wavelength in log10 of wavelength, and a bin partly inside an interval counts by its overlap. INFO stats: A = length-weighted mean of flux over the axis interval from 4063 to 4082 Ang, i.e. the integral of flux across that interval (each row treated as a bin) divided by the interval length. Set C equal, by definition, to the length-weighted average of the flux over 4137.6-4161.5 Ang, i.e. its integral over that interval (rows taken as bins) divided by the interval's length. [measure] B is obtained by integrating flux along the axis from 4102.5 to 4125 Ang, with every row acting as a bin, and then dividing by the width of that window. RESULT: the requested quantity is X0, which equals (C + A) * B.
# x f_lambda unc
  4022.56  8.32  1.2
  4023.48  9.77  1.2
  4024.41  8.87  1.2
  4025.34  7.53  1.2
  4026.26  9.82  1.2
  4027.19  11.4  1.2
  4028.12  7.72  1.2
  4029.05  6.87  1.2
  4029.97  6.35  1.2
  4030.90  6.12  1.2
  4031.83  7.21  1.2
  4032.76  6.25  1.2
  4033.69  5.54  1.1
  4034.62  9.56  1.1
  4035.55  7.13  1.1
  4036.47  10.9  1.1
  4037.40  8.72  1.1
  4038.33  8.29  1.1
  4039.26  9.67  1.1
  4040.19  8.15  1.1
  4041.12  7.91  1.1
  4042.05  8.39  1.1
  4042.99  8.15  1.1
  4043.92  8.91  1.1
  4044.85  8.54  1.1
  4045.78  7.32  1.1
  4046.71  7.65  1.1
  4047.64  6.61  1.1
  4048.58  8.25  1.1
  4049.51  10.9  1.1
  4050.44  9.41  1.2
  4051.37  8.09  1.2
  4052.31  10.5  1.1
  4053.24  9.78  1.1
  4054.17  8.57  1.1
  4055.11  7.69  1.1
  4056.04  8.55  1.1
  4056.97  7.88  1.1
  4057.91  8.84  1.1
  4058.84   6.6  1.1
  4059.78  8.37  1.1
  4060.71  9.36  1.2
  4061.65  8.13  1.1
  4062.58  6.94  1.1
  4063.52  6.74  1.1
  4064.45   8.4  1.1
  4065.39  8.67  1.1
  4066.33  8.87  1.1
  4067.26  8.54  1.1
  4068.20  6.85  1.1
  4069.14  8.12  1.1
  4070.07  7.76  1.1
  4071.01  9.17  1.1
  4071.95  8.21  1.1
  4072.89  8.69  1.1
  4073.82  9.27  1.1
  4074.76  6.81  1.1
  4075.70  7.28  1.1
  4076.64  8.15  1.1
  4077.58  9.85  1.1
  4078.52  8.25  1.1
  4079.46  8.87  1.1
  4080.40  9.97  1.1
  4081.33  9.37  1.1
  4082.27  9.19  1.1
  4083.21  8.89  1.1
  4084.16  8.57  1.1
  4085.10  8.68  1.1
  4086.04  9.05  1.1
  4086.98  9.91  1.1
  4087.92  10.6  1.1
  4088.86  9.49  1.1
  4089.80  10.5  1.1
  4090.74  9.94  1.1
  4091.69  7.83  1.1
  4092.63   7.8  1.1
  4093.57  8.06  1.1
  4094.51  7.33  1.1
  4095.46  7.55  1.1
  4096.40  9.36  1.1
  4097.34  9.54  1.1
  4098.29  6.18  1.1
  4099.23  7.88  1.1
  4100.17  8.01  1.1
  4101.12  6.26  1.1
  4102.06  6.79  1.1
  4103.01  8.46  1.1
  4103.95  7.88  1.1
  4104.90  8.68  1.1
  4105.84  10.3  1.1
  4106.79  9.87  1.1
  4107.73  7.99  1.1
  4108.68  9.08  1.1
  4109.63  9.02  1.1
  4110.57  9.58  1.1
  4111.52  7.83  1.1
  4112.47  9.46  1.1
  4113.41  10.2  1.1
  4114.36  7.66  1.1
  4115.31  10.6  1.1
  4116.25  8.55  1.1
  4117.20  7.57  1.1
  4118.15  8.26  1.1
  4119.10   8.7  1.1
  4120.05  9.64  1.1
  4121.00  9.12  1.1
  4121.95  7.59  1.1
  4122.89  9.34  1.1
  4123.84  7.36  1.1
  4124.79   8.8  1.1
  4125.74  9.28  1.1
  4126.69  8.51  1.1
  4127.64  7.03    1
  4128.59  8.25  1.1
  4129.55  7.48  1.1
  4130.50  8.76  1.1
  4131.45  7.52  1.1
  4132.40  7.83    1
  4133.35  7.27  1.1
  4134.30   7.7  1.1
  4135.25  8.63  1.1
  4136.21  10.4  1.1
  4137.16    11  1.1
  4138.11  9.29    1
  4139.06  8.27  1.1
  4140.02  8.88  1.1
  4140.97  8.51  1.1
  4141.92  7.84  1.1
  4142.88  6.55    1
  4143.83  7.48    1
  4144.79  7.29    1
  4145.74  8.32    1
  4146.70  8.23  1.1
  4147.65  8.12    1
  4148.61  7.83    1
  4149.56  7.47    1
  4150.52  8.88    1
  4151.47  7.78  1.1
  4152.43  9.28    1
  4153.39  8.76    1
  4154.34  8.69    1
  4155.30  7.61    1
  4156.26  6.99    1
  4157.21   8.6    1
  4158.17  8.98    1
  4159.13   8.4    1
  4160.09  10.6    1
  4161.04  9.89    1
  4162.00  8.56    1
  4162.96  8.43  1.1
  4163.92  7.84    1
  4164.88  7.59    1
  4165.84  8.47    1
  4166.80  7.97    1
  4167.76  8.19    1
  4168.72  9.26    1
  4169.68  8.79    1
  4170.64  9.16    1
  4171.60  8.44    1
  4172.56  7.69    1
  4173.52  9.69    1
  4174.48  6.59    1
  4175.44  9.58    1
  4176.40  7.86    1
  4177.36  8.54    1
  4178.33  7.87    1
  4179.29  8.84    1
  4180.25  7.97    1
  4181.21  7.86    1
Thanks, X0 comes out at 148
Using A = 8.4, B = 8.81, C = 8.35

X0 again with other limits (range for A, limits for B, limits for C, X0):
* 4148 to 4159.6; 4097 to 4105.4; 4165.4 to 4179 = 129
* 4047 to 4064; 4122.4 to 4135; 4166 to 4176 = 137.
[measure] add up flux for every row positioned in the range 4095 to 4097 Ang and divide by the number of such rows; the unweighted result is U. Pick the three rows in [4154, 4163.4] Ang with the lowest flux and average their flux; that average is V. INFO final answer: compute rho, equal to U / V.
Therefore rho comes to 1.10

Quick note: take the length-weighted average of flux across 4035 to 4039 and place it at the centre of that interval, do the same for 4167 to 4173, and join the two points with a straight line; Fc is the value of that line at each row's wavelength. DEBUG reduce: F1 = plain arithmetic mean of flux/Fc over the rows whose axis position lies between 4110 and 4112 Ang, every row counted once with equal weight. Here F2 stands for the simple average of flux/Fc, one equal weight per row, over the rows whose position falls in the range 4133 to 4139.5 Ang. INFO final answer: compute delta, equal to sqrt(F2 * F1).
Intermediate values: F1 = 1.00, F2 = 1.035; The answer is 1.02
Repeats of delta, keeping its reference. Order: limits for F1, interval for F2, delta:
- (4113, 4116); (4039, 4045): 1.03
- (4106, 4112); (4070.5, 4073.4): 1.01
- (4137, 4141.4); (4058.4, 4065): 0.97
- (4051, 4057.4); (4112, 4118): 1.01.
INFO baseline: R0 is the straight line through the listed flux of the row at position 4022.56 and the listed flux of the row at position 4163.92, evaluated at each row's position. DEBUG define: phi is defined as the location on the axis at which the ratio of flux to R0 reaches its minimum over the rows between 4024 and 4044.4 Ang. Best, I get 4033.69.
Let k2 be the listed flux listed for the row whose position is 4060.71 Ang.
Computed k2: 9.36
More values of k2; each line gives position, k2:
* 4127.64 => 7.03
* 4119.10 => 8.7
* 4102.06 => 6.79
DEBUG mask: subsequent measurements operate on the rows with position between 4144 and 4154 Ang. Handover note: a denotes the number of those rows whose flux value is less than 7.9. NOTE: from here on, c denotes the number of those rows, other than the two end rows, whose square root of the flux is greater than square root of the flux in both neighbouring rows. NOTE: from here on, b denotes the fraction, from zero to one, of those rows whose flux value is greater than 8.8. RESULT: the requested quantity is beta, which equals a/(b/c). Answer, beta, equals 60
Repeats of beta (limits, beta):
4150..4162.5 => 23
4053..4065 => 65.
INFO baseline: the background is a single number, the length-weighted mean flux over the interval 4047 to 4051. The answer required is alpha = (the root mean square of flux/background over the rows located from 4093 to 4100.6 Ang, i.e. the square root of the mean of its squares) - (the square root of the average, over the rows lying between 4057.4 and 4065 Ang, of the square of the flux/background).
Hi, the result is 0.01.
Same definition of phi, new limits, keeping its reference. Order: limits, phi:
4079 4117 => 4098.29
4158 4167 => 4164.88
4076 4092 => 4091.69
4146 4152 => 4149.56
